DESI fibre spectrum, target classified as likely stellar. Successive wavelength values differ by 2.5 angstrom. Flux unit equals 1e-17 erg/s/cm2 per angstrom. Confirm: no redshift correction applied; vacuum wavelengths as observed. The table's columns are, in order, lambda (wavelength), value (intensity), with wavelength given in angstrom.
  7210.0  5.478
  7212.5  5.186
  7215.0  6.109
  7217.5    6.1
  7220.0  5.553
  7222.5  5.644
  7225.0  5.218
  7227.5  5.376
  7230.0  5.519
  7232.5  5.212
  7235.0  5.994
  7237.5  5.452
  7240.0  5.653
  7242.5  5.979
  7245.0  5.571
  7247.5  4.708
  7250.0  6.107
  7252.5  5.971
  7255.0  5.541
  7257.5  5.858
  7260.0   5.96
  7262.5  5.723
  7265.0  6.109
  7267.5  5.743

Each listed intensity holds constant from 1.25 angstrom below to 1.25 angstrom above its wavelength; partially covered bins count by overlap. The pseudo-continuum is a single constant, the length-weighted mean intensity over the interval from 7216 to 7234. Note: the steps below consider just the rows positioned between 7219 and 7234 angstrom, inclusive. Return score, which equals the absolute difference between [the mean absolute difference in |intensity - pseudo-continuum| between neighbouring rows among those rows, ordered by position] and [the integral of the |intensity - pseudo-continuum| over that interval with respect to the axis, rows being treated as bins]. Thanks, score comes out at 2.3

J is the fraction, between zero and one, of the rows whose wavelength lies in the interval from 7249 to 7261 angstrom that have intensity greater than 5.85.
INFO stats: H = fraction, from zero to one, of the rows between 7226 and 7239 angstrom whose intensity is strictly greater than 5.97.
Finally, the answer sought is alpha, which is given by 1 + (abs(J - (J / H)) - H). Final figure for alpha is 4.0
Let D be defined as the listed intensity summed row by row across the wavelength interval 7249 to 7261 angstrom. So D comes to 29.4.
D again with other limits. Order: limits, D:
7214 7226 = 28.6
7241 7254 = 28.3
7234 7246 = 28.6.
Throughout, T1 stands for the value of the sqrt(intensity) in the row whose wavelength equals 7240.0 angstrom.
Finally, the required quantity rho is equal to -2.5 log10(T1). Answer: -0.94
